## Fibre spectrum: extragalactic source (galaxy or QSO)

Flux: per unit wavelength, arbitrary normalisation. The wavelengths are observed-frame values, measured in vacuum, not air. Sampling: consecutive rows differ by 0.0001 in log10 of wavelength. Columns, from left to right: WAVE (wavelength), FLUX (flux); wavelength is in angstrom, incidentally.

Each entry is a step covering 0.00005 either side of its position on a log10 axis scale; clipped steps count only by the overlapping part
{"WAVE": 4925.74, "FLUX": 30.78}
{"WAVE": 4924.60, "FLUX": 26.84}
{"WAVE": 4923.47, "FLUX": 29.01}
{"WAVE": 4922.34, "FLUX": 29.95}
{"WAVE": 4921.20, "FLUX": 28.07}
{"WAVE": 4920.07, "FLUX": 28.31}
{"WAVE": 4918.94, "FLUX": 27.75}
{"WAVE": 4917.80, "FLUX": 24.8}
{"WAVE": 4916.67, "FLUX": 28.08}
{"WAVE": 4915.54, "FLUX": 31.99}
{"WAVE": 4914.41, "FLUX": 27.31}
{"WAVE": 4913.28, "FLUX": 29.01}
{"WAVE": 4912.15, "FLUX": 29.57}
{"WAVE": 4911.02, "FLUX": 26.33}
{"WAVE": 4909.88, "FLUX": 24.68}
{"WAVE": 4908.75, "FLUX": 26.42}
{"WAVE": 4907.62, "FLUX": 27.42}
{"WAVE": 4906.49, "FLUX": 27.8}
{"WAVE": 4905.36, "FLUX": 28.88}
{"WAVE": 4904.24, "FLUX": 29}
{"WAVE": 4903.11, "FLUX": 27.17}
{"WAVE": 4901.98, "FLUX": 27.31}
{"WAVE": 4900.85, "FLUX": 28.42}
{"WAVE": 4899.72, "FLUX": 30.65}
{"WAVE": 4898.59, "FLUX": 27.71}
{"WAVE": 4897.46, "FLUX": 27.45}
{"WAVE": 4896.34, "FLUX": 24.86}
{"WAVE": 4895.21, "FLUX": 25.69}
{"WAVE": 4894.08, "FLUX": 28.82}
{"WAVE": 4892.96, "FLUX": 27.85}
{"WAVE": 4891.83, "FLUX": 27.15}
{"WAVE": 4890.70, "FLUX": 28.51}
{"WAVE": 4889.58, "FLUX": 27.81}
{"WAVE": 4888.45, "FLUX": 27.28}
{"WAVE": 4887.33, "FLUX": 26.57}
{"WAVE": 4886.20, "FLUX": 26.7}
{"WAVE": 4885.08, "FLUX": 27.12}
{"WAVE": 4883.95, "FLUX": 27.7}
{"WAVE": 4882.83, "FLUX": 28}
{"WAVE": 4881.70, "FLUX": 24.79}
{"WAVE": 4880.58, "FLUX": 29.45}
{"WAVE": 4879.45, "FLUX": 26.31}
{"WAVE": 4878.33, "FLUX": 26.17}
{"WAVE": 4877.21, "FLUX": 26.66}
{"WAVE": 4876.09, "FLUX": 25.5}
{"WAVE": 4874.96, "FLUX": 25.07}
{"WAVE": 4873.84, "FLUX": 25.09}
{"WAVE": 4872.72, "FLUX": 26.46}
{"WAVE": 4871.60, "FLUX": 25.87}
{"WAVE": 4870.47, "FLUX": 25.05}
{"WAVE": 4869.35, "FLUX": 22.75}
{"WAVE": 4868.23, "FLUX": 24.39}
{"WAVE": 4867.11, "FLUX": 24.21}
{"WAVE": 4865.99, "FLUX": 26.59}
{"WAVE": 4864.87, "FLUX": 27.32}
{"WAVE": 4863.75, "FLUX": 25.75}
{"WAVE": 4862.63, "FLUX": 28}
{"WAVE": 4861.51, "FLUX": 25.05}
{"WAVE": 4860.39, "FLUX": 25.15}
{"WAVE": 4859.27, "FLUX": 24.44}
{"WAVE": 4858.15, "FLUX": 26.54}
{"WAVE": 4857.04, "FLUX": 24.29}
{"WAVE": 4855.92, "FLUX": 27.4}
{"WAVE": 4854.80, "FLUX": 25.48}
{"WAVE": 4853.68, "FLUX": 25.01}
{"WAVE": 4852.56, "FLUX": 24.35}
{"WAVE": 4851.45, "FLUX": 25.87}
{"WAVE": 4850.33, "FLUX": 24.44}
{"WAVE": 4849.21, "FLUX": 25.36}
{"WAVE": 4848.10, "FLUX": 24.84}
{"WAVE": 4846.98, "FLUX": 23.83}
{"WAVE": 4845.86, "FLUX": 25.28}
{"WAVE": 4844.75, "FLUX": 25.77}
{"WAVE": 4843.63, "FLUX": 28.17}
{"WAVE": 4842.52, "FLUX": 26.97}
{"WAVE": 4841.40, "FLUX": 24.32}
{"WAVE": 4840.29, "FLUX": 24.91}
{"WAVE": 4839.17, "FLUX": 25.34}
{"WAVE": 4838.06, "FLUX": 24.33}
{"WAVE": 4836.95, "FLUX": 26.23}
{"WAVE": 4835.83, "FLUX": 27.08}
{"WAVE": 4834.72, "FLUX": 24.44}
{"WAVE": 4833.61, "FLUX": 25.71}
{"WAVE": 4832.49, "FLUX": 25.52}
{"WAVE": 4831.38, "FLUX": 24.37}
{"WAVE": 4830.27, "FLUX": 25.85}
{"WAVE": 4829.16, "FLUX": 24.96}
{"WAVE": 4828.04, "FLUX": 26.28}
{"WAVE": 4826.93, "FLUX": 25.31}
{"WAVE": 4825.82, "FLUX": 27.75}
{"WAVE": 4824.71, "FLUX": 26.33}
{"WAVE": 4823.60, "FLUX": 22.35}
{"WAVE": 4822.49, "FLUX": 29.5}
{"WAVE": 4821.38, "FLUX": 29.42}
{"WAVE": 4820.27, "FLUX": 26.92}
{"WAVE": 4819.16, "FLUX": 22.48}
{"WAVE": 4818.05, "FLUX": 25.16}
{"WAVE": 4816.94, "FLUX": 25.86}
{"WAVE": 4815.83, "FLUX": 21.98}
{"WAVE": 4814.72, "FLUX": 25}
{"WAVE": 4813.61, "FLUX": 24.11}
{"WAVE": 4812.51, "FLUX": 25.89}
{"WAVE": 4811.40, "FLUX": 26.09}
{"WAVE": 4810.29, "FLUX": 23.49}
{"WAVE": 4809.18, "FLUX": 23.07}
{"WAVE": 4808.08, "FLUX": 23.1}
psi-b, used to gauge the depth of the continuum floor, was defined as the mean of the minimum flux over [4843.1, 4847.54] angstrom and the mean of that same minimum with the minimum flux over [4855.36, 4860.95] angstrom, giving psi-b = 23.9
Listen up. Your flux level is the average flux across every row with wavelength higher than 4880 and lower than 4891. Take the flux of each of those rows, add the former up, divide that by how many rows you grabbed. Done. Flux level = 27.4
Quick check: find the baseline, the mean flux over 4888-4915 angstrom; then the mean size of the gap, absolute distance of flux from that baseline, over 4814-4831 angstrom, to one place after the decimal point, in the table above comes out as 2.5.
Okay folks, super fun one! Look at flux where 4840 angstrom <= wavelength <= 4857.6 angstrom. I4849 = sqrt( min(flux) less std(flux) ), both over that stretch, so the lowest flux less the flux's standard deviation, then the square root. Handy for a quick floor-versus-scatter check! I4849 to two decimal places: 4.76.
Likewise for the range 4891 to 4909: 4.85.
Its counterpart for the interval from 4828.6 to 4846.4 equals 4.82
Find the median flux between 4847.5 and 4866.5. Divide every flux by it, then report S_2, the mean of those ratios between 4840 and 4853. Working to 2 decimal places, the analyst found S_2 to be 1.00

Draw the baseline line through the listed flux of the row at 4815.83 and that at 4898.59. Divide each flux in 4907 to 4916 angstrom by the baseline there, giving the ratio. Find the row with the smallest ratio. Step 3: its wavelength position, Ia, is 4909.88 angstrom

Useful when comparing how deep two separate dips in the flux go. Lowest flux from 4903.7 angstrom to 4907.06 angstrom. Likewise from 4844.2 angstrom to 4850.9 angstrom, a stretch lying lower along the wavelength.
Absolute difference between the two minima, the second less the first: 4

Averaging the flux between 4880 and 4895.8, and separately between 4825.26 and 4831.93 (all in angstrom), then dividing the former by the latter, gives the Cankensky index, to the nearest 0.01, 1.06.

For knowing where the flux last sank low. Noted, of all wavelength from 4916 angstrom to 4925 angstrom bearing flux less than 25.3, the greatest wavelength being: 4917.80 angstrom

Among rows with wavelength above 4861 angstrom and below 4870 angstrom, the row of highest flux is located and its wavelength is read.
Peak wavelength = 4862.63 angstrom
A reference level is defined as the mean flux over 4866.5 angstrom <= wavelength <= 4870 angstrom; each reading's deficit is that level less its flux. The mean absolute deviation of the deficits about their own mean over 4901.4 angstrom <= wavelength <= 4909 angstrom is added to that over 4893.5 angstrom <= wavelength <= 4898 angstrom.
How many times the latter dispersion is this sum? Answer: 1.5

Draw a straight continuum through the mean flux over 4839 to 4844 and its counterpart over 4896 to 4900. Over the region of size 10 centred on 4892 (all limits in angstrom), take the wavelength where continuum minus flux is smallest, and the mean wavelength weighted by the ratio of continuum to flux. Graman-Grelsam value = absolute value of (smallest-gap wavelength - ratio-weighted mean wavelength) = 2.2 angstrom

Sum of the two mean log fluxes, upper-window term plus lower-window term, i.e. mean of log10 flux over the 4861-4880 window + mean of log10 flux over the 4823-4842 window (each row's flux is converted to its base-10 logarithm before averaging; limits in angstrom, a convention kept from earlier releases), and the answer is 2.81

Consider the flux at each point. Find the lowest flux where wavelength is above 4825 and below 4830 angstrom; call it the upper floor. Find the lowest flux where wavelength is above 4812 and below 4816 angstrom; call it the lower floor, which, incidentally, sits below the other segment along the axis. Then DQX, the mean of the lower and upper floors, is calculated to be 23.5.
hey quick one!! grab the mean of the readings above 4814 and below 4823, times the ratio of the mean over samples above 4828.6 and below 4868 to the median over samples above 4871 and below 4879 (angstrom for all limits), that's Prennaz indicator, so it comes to 25.4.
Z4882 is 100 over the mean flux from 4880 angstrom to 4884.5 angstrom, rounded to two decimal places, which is 3.64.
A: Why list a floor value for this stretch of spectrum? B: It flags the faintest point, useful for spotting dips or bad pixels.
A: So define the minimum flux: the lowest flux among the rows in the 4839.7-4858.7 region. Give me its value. 23.83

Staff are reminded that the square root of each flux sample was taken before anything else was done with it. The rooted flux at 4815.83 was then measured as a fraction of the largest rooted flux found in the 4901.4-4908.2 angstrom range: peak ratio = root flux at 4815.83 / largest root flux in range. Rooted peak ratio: 0.87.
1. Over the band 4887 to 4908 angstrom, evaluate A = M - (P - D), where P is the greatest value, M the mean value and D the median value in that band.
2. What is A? 24.8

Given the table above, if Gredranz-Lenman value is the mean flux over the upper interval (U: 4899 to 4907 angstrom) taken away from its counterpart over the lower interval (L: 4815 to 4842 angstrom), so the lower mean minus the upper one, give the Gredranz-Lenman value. -2.9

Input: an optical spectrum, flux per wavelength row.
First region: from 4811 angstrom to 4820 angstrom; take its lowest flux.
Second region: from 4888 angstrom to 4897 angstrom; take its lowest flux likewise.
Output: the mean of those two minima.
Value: 23.4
